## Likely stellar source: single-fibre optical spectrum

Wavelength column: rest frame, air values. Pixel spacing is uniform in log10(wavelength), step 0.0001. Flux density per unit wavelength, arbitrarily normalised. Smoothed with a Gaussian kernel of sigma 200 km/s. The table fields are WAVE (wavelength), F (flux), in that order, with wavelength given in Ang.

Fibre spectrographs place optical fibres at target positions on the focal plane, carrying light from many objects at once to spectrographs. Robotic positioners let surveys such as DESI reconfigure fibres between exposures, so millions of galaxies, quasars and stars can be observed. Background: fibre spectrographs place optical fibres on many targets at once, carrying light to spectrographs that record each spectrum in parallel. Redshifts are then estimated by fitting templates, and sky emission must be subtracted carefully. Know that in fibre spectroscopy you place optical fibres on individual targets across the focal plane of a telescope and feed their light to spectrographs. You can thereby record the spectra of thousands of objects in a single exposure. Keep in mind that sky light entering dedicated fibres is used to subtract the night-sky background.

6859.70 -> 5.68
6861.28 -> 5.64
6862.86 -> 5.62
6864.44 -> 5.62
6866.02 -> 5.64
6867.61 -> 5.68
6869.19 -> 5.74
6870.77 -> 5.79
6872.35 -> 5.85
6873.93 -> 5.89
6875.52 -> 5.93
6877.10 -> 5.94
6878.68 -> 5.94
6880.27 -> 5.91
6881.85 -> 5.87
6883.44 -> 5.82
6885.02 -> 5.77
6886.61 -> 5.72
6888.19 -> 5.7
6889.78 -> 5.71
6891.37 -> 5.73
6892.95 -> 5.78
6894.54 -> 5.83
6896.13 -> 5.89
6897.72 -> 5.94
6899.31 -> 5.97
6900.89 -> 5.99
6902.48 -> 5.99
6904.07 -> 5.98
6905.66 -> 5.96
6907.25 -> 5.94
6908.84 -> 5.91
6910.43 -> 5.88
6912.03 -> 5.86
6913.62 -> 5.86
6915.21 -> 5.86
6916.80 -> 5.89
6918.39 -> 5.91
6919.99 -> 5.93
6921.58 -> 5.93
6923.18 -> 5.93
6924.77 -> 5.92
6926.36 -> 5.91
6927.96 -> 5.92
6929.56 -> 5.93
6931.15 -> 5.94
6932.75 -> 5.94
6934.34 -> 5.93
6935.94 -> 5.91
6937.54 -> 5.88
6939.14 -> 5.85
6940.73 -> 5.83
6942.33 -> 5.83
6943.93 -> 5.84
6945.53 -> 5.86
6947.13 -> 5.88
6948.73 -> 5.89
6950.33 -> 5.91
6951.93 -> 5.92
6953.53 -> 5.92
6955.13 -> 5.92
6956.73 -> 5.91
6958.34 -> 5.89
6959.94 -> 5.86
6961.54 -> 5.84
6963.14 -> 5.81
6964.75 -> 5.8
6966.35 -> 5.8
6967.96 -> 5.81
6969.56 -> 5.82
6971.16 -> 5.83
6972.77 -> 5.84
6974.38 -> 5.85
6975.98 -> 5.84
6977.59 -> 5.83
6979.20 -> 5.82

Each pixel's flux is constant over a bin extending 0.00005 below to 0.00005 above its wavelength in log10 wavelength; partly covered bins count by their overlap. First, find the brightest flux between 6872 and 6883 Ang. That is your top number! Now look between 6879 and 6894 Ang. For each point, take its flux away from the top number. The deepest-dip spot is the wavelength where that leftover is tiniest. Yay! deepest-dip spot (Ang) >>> 6880.27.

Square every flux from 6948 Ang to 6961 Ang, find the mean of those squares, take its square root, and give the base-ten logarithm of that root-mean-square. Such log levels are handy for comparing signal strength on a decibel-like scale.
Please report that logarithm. 0.771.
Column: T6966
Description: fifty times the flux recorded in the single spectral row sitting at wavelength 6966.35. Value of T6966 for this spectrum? 290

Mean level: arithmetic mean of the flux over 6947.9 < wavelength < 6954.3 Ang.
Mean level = 5.91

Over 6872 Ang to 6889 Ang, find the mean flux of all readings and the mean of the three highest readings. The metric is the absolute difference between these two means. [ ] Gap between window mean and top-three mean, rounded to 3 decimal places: 0.088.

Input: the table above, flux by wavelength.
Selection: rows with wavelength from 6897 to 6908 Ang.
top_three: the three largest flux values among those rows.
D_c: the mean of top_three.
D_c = 5.99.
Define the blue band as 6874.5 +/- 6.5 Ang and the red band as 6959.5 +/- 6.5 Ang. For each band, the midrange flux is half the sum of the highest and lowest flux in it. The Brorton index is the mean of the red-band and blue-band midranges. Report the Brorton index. 5.850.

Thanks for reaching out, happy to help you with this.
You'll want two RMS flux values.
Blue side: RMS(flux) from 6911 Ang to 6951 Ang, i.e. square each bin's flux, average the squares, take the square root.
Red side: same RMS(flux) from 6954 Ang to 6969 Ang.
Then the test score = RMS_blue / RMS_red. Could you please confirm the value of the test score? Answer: 1.008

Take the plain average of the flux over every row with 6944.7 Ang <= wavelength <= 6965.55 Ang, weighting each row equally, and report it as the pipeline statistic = 5.88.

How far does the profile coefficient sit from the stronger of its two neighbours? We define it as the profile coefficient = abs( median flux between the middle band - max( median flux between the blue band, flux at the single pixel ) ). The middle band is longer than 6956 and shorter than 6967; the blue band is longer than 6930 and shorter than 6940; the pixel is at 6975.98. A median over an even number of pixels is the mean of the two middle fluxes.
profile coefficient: 0.080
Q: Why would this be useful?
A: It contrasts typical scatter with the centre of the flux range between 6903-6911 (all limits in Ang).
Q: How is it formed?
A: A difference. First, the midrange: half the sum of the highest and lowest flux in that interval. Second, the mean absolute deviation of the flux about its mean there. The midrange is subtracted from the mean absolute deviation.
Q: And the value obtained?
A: -5.90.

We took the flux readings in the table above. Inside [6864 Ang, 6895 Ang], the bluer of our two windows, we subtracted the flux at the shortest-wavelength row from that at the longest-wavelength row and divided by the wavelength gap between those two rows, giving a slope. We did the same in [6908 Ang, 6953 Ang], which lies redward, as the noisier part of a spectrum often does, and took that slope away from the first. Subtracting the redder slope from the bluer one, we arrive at 0.007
